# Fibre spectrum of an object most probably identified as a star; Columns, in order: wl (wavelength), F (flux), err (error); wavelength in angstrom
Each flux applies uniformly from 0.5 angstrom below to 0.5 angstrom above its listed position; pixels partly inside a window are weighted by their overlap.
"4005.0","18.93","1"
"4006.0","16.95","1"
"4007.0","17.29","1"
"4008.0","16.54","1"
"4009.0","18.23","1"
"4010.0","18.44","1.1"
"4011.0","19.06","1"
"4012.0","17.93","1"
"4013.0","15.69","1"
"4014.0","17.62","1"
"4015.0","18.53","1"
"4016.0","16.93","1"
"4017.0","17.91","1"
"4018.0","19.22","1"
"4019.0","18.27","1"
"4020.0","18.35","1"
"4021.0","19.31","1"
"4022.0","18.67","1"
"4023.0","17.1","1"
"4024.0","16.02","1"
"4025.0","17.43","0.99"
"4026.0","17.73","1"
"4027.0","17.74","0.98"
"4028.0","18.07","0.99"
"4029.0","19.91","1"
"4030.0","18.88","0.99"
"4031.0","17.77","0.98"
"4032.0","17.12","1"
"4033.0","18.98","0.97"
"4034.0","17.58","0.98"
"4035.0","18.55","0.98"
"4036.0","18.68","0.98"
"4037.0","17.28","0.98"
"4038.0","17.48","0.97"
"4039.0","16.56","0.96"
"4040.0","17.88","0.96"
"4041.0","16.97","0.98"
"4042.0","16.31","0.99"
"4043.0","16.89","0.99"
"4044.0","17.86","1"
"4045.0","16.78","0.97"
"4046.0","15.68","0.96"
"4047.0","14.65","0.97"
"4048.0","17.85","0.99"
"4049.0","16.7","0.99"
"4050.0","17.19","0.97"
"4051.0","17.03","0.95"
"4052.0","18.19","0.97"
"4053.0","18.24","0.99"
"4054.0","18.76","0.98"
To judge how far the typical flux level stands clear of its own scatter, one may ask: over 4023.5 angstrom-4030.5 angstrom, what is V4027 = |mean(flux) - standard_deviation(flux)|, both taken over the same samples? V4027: 16.8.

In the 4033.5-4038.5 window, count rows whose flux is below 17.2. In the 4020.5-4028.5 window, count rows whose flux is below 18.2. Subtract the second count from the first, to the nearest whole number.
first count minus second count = -6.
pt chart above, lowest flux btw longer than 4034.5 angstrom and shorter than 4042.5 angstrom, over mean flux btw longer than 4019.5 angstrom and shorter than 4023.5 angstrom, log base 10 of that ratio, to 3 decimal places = -0.051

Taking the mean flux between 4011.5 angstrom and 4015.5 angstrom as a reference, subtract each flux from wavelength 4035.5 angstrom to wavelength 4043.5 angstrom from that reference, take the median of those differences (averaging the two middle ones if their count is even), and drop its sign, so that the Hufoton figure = 0.32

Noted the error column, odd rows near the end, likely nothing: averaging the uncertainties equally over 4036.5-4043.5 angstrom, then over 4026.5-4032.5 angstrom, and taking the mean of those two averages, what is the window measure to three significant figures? 0.983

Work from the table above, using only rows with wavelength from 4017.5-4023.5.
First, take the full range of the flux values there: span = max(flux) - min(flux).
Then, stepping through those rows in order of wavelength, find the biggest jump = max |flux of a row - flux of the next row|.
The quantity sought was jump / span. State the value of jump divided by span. 0.71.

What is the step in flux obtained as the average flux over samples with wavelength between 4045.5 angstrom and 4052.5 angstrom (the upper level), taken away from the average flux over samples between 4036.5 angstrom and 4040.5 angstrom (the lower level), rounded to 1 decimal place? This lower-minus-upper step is 0.5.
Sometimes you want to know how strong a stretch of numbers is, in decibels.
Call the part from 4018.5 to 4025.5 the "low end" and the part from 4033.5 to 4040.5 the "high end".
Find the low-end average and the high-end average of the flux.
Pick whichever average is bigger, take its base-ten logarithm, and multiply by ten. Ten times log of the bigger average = 12.5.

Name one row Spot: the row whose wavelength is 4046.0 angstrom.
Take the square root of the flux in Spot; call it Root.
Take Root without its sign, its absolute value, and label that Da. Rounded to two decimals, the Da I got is 3.96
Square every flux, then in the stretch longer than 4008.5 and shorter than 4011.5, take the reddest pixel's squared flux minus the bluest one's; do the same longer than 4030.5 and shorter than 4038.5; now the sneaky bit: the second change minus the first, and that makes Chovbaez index -41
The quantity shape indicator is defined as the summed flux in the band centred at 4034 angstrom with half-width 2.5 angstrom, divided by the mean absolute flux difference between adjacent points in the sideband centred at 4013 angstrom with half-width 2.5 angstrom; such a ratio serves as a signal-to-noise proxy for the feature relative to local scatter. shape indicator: 59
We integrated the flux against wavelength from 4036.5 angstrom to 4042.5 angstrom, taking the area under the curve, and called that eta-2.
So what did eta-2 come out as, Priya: 102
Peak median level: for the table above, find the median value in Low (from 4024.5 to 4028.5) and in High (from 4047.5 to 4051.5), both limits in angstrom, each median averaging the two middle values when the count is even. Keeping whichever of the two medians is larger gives 17.7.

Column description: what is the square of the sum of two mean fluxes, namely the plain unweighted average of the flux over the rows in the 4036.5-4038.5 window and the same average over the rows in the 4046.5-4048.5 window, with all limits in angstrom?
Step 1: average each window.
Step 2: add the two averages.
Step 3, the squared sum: 1131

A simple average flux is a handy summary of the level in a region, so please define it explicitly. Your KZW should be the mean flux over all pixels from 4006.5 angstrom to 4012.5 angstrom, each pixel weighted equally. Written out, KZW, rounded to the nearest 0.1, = 17.9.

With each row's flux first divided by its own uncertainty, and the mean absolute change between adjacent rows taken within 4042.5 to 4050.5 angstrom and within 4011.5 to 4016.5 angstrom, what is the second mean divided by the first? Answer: 1.4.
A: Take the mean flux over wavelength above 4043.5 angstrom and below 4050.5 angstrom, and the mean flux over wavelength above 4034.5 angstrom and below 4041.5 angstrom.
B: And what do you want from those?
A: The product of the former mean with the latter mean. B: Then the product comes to 294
